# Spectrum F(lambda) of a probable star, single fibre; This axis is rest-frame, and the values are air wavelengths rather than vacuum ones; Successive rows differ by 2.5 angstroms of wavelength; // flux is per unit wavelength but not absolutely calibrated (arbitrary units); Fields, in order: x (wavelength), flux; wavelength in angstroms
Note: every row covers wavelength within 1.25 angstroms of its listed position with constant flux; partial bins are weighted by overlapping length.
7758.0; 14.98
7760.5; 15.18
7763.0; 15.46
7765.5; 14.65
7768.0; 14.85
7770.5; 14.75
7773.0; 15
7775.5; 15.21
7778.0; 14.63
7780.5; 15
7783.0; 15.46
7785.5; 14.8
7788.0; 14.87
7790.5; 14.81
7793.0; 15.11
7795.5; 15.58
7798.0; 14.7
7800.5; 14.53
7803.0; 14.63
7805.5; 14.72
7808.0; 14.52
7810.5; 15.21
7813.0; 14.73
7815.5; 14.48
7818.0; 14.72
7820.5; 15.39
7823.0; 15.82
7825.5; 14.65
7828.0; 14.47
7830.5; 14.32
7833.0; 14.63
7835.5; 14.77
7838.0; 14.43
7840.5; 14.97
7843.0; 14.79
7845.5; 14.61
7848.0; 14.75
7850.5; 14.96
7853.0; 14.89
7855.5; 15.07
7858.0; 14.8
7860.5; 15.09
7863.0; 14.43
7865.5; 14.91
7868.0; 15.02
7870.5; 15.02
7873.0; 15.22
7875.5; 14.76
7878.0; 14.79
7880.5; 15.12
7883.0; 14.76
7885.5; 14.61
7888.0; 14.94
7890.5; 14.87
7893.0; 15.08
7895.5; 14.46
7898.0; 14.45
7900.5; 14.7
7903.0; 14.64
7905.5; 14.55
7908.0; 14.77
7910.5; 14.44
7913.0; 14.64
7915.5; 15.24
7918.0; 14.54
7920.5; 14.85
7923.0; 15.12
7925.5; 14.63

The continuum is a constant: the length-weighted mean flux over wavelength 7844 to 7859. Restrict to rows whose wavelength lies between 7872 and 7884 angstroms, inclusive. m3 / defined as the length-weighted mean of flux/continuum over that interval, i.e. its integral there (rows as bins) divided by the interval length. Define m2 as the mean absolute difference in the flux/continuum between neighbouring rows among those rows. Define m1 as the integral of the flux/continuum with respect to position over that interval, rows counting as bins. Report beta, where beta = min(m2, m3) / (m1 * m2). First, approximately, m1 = 12.1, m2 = 0.0199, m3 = 1.01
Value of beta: 0.0829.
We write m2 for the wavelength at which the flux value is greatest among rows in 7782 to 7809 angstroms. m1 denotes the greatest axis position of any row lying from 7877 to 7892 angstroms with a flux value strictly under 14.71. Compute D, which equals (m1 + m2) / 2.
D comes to 7840.5 angstroms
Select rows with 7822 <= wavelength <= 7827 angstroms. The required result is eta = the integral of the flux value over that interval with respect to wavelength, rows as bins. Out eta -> 75.8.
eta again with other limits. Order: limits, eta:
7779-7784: 75.9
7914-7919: 74.5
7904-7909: 73.3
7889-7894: 74.8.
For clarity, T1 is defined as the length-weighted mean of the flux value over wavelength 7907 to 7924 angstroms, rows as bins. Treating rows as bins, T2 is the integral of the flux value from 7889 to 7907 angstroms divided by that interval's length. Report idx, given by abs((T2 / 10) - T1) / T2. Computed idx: 0.908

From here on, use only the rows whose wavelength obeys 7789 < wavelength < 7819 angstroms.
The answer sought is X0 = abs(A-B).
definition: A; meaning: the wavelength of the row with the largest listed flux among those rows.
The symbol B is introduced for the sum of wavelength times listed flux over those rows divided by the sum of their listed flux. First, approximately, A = 7795.5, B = 7804.2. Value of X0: 8.7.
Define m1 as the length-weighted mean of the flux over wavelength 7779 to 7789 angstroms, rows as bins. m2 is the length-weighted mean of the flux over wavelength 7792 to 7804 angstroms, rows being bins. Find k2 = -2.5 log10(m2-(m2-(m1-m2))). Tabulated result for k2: 2.3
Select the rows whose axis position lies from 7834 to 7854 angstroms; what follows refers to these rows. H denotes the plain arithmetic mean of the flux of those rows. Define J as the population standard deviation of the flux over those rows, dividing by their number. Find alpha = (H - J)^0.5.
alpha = 3.82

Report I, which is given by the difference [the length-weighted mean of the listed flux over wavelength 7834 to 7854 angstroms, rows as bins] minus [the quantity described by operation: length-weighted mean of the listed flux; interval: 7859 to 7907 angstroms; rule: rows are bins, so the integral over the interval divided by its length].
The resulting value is -0.04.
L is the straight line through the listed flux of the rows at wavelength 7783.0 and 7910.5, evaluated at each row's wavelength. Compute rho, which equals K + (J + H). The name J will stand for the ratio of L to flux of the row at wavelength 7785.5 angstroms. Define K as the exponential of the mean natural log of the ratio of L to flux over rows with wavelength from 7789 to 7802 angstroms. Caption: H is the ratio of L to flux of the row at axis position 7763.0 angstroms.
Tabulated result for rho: 3.08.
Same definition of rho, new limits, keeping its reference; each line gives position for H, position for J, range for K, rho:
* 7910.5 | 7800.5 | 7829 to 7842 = 3.08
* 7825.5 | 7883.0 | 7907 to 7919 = 3.00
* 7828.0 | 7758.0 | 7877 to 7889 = 3.08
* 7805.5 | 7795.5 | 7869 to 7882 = 3.01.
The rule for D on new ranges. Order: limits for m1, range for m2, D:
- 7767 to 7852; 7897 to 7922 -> 7880.5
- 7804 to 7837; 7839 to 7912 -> 7853.0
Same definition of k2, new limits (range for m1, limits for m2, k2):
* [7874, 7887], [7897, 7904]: 1.7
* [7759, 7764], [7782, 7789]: 1.5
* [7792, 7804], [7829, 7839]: 1.1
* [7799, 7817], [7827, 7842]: 2.7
